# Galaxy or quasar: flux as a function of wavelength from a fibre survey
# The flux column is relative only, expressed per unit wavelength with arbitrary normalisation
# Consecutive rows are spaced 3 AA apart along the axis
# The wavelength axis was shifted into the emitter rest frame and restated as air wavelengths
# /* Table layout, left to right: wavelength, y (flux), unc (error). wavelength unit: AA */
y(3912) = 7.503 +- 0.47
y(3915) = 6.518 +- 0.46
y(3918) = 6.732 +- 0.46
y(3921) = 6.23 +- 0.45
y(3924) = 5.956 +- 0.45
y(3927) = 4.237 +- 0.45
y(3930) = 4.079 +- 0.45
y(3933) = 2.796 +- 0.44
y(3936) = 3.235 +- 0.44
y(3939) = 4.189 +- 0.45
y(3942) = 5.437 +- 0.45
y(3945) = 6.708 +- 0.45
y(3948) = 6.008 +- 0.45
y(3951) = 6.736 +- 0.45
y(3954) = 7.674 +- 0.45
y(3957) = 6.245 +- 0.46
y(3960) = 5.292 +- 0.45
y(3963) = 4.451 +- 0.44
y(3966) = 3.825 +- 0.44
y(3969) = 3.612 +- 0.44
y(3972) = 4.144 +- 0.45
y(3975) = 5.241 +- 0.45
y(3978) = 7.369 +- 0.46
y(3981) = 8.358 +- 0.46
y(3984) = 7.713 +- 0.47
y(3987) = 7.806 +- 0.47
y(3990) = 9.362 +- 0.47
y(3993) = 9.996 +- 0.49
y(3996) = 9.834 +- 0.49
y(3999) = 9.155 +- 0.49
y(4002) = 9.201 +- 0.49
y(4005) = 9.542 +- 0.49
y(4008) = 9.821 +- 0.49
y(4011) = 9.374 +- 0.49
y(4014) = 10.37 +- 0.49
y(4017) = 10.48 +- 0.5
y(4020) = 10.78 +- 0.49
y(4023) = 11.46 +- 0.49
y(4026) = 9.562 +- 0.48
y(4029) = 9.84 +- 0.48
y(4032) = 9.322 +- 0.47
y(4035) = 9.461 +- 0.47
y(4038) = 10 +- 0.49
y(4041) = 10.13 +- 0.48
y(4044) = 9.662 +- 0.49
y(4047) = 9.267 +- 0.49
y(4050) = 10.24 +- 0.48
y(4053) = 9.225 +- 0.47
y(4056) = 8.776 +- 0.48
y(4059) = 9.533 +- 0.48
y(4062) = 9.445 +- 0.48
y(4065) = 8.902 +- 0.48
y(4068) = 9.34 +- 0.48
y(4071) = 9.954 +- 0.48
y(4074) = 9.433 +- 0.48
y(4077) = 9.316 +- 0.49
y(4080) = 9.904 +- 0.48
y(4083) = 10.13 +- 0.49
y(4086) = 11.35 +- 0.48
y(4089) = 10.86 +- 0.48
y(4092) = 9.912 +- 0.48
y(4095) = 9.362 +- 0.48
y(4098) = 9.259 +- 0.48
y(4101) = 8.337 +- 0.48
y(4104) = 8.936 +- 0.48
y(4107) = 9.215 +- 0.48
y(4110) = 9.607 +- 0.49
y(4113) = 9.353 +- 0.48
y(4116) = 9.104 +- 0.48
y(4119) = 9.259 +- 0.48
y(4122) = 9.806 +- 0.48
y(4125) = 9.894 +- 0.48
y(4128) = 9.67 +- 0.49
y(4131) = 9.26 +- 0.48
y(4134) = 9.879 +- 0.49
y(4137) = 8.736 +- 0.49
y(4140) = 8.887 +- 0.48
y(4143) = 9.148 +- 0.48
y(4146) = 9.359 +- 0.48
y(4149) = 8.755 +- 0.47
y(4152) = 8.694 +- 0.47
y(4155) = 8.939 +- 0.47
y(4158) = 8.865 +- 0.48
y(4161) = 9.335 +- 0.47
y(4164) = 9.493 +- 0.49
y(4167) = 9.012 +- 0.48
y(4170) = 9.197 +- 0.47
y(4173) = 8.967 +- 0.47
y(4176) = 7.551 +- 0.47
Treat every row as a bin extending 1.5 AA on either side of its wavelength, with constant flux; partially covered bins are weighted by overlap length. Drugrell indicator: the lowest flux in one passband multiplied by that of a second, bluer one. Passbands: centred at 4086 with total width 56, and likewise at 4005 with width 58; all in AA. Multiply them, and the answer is 61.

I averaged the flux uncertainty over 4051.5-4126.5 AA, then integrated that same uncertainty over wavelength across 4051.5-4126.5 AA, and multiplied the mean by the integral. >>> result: 17.3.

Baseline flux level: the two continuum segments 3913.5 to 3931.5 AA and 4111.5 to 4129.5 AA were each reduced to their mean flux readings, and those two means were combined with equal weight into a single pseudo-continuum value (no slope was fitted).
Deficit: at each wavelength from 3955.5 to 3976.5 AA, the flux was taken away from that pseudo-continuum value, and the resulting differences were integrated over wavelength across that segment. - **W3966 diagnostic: 61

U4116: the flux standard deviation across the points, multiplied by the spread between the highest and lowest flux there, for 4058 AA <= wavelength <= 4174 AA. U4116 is 1.7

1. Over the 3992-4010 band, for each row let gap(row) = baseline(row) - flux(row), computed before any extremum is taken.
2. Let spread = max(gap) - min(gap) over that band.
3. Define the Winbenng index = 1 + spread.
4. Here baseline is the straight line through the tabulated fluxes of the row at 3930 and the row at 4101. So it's 2.02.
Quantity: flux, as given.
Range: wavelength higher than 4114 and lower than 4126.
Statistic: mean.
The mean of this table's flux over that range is 9.5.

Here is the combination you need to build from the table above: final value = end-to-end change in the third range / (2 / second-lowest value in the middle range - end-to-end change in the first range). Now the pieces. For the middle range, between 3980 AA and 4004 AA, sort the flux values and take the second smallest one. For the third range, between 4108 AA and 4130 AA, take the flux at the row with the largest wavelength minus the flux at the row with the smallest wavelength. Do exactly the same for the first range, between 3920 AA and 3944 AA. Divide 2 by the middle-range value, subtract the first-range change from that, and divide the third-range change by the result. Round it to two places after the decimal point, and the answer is 0.06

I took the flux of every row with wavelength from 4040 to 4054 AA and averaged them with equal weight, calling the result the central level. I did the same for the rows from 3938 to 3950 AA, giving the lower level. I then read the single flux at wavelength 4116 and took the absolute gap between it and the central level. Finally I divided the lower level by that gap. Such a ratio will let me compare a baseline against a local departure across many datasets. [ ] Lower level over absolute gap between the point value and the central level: 9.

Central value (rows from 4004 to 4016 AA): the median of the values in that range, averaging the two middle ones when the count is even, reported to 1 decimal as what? 9.7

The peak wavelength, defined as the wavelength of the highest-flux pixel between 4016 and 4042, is 4023 AA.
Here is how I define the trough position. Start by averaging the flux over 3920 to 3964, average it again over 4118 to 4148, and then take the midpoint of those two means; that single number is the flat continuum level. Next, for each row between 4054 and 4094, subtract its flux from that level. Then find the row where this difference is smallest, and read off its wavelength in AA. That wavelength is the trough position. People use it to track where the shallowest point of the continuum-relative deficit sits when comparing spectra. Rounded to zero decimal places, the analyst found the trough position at 4086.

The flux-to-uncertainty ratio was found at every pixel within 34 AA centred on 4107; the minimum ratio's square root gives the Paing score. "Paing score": 4.17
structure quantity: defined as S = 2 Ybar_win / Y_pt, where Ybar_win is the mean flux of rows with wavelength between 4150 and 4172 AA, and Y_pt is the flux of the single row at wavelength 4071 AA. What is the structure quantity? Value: 1.8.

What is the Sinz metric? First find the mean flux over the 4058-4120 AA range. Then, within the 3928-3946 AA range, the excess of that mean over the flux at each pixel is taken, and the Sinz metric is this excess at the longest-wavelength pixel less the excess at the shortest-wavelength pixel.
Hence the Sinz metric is -2.6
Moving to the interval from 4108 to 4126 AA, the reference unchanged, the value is -0.3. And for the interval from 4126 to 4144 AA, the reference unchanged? 0.5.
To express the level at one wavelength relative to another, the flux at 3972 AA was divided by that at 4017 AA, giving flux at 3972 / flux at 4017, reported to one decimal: 0.4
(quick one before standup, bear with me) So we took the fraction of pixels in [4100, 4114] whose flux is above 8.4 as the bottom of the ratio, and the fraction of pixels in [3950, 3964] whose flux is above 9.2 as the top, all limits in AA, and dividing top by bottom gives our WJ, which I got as 0.00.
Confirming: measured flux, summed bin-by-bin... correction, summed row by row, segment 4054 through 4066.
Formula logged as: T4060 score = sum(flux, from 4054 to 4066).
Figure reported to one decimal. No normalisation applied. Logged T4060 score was 36.7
